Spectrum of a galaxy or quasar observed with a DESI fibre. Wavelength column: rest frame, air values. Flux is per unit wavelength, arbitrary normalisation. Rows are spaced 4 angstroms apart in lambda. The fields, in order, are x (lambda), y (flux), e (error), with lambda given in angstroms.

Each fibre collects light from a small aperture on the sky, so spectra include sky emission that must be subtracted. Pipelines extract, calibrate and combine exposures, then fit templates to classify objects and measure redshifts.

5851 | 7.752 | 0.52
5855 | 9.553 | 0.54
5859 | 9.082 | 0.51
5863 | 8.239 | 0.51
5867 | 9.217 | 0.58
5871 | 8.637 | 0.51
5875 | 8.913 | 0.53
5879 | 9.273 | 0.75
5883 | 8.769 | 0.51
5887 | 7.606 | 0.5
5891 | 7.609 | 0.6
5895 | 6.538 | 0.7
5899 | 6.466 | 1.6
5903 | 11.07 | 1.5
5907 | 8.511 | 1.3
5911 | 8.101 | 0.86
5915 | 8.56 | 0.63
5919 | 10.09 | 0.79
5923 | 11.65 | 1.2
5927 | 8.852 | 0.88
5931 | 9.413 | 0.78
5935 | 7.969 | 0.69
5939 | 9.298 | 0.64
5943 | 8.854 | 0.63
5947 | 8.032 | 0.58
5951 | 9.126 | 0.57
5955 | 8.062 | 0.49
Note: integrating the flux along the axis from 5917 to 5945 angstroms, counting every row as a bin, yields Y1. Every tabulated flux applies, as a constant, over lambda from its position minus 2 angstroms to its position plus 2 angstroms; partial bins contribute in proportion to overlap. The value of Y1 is 265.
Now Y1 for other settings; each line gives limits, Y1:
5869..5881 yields 107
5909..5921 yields 107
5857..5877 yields 176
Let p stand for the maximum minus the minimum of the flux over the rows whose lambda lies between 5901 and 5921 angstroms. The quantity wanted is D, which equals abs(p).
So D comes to 2.97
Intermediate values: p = 3.0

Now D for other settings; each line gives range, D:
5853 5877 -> 1.31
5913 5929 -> 3.09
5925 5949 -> 1.44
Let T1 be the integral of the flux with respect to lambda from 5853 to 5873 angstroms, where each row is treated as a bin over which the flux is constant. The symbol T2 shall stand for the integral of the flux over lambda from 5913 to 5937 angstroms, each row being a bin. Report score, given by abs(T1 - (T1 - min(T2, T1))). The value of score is 179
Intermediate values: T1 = 179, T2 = 226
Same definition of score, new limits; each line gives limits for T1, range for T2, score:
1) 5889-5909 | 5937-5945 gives 73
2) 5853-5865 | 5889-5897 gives 57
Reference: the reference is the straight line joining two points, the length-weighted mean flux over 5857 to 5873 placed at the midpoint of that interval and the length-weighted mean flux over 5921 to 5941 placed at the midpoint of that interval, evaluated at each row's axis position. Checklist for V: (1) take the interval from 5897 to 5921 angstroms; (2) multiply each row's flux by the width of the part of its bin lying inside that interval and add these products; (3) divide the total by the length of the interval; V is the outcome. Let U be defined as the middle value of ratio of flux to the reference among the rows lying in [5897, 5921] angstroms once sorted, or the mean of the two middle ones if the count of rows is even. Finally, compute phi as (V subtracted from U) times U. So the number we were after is -7.3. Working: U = 0.924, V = 8.8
